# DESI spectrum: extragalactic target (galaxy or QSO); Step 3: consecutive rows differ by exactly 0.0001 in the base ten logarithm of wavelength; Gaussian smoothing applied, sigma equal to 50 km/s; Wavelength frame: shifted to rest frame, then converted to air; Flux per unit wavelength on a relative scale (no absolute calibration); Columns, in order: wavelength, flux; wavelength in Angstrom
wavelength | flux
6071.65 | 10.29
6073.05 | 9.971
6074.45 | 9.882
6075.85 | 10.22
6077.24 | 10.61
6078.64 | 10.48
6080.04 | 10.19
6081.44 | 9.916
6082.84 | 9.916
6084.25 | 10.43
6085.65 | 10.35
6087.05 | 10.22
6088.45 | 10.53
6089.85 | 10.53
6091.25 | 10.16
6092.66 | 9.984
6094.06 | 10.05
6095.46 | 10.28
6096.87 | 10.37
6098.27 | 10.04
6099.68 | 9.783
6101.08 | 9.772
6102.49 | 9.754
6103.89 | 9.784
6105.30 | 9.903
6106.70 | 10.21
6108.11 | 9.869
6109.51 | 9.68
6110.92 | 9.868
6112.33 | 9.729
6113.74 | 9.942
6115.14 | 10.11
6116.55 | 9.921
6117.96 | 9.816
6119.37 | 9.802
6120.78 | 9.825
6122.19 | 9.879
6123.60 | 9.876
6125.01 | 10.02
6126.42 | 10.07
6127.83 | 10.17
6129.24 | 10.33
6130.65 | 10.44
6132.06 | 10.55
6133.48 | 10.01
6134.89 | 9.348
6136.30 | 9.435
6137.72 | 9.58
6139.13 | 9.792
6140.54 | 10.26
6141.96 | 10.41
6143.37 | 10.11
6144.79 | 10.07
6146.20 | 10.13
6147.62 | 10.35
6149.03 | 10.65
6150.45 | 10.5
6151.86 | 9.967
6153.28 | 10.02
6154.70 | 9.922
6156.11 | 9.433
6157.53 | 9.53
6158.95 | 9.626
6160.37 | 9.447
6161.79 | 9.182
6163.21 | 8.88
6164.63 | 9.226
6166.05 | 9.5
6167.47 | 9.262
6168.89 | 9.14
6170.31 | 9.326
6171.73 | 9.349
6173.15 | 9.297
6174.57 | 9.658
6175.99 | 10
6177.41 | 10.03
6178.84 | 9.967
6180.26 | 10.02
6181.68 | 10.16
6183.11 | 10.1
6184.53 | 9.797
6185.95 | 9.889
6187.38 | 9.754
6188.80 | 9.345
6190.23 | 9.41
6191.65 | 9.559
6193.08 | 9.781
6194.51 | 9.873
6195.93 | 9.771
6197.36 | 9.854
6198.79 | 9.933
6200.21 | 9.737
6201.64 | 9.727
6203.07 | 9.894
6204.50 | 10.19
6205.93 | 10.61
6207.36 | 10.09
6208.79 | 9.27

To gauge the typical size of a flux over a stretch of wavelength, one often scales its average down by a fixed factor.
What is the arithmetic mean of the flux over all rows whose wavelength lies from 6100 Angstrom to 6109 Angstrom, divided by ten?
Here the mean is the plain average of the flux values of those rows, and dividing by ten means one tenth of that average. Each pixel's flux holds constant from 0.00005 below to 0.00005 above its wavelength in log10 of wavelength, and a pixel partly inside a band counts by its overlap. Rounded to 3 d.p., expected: 0.988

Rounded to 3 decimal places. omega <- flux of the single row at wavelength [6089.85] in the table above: 10.530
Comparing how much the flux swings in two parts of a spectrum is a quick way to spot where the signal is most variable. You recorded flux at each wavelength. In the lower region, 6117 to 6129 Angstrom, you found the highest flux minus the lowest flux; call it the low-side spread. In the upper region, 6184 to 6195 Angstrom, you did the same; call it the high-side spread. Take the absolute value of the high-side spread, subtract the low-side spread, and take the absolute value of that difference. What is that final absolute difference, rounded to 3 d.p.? 0.176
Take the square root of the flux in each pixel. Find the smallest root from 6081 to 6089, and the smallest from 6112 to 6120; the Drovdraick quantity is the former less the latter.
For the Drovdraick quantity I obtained 0.03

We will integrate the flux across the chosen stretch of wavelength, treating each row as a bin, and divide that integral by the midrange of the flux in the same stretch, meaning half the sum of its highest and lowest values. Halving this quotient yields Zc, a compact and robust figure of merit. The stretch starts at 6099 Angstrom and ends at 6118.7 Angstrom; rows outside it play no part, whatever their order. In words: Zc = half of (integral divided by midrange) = 10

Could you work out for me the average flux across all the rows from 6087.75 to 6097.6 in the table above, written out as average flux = 10.3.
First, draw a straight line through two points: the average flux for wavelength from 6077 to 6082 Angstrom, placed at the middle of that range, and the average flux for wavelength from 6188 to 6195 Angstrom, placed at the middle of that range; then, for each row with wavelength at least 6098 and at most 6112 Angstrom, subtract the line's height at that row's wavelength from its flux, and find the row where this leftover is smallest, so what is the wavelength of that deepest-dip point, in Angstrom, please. 6109.51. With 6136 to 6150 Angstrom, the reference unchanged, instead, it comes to 6136.30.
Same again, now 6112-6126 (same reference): 6112.33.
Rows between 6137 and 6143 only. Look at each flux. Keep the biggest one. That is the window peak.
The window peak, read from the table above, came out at 10.41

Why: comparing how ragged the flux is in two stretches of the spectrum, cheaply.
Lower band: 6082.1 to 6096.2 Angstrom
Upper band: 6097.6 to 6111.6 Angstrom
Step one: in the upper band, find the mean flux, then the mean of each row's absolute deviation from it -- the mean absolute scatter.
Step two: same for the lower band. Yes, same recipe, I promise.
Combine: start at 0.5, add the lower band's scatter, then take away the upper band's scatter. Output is 0.57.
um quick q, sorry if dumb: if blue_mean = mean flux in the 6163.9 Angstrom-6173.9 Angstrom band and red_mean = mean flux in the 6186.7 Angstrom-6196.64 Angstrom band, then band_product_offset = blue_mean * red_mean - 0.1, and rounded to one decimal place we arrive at 89.6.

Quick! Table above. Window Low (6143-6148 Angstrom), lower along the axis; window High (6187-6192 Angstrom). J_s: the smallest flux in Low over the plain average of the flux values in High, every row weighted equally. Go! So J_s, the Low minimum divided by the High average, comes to 1.06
